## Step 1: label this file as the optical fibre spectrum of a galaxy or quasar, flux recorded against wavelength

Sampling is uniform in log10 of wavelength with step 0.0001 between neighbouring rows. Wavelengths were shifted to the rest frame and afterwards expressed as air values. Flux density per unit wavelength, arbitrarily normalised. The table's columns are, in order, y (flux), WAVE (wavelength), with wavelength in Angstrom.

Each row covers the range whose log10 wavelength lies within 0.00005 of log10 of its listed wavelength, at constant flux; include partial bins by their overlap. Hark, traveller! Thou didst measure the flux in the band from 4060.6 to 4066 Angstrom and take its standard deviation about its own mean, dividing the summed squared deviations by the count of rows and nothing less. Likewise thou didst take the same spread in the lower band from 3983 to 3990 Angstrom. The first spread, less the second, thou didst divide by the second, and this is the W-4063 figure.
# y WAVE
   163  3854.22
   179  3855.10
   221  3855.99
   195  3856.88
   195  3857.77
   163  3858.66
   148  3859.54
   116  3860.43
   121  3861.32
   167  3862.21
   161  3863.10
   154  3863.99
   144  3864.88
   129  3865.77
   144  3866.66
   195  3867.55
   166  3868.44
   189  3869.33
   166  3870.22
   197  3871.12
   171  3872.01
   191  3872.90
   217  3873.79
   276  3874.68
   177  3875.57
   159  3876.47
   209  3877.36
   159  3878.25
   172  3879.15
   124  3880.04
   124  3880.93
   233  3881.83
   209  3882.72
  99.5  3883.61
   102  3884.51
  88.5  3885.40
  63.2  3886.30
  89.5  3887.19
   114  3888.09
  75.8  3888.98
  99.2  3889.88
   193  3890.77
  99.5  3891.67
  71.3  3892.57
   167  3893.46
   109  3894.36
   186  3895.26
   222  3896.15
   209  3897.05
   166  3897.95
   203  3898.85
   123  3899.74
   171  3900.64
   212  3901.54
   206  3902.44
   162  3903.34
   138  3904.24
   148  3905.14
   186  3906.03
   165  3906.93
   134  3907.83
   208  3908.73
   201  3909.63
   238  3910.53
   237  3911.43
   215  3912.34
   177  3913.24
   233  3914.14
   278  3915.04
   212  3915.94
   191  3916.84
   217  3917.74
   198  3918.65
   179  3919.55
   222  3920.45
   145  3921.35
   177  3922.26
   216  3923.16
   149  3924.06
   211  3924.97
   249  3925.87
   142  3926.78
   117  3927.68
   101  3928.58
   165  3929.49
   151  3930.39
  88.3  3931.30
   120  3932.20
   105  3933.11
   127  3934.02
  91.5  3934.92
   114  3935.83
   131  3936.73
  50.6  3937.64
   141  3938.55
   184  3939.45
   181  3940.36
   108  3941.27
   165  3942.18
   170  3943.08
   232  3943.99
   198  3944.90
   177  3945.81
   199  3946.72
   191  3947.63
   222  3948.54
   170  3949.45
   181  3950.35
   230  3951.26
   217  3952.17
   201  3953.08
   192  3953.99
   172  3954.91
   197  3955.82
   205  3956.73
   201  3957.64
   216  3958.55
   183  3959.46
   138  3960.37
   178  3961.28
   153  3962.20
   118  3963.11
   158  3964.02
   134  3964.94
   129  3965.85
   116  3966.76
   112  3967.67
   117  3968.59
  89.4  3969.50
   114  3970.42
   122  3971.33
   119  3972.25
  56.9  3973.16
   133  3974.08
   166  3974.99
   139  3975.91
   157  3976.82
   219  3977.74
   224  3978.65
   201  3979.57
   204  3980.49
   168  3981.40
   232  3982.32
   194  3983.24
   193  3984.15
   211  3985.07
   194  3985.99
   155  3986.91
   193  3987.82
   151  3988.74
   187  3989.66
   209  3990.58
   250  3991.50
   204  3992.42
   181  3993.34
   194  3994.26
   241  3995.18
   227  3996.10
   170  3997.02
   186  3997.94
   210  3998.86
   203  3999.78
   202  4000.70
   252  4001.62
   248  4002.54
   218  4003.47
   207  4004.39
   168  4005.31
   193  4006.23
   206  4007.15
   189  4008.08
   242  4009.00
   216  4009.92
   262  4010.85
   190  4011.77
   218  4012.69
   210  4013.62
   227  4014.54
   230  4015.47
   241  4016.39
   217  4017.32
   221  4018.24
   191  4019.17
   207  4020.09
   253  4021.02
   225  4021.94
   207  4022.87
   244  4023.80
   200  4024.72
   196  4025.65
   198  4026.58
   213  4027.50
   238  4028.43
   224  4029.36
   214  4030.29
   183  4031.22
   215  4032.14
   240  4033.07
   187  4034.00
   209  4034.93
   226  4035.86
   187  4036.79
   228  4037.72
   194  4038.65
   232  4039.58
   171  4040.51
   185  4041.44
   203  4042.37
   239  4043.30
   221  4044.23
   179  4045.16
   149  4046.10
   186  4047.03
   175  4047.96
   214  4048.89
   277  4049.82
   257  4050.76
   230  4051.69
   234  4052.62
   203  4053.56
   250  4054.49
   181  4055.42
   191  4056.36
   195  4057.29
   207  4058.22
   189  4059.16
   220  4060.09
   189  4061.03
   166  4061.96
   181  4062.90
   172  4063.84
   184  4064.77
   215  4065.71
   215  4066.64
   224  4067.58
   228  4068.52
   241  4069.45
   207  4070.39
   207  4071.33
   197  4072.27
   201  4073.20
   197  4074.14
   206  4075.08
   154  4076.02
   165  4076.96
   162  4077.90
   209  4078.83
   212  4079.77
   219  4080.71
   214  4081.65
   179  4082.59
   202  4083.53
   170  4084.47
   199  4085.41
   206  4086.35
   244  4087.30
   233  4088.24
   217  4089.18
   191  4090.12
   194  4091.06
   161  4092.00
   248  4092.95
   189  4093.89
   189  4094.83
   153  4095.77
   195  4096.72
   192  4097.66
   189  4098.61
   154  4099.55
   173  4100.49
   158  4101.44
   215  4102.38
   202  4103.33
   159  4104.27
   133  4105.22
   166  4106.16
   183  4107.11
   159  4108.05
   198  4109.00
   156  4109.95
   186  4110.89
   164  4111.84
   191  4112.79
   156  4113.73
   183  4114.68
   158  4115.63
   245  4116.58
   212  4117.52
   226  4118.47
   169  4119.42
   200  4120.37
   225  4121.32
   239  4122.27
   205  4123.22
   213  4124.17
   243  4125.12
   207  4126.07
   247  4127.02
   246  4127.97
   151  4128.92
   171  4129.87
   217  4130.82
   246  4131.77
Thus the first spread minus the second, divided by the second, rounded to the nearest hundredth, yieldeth -0.20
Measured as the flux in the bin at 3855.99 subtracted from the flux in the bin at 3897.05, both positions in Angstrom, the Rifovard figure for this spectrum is -12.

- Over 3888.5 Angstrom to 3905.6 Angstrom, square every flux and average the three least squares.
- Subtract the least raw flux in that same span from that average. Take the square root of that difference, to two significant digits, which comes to 83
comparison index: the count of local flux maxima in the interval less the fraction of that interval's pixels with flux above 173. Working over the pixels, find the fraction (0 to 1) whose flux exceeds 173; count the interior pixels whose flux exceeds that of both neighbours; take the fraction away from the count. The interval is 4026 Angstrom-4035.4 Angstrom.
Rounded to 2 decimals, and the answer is 1.00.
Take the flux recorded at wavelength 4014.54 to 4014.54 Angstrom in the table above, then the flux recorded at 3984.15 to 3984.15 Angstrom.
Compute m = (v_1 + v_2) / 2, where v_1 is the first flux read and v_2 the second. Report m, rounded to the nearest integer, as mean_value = 210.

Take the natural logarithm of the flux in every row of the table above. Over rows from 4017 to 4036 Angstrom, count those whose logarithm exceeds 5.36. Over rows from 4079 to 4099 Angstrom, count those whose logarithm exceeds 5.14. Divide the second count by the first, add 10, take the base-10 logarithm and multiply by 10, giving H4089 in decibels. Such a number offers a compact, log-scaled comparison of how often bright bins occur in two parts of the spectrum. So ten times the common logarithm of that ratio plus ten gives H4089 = 10.6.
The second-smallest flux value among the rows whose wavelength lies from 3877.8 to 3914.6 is 71.3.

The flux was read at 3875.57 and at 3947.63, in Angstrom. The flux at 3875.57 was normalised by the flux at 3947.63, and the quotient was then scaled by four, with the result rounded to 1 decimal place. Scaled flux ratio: 3.7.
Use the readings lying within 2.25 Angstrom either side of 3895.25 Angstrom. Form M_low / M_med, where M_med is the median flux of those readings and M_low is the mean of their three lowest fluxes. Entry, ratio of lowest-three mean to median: 0.83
